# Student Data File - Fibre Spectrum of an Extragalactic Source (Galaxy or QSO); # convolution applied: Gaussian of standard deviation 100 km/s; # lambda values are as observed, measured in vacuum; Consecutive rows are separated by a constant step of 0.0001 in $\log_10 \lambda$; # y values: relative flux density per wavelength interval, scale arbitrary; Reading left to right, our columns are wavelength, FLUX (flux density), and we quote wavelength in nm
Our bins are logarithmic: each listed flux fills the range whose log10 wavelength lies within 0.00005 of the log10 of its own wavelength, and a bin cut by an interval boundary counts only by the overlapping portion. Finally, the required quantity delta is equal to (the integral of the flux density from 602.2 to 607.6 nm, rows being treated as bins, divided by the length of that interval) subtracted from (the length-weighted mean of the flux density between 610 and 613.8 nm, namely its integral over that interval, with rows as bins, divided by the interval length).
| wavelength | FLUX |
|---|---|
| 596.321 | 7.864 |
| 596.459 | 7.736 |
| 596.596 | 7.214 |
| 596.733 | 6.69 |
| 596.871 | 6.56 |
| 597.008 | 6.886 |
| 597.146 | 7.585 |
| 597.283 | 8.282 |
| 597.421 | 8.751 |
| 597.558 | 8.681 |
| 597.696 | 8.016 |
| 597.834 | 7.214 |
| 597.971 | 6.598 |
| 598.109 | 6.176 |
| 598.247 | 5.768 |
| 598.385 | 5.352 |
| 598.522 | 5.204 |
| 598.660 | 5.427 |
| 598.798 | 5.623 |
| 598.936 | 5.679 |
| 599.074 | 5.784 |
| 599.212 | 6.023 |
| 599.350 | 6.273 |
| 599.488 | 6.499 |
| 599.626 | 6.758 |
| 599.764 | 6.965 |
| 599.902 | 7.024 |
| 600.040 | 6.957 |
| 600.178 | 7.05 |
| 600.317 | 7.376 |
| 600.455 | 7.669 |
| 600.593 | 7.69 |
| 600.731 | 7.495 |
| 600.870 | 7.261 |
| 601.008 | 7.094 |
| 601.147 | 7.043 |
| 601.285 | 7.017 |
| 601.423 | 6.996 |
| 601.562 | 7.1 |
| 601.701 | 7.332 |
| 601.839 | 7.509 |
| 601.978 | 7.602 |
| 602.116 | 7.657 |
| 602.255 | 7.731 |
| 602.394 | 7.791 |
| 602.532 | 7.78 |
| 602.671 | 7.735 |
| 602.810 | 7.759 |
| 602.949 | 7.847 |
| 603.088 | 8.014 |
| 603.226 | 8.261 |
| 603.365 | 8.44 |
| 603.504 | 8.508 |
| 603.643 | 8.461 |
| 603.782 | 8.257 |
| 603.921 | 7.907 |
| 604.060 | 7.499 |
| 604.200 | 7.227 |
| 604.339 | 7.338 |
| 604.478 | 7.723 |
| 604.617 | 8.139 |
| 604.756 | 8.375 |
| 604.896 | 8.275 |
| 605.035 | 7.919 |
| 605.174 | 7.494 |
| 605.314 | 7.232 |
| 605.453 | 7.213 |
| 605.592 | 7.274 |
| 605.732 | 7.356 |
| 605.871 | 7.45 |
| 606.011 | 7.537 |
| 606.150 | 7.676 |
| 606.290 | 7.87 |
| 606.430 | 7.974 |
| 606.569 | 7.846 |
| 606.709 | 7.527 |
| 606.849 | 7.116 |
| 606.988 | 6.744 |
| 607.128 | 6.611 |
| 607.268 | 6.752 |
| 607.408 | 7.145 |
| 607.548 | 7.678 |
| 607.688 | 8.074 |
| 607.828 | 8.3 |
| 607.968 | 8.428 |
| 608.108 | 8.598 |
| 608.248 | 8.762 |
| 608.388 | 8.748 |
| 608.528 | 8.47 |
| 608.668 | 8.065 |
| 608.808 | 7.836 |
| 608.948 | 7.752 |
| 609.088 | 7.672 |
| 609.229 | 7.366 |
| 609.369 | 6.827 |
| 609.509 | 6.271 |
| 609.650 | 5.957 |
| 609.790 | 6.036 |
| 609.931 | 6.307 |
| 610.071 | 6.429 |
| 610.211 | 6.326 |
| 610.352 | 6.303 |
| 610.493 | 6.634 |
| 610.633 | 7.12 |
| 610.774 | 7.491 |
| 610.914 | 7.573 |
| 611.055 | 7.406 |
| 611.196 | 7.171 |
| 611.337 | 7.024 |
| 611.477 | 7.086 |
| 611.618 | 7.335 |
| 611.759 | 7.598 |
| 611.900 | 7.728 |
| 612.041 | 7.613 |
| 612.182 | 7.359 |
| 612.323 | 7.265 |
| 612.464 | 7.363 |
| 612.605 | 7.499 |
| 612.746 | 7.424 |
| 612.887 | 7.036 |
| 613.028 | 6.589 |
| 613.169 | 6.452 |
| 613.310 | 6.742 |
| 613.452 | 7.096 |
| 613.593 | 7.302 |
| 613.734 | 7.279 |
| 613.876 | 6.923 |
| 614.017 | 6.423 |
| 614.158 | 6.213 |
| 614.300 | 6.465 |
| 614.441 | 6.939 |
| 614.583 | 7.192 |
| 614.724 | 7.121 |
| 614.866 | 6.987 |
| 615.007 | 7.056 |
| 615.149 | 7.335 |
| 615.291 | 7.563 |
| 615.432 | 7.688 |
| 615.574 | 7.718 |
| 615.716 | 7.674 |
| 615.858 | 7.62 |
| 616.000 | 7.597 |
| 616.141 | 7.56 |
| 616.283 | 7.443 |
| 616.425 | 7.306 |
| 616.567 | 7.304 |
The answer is -0.56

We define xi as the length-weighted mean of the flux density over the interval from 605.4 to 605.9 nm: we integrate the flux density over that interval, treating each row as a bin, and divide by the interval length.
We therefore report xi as 7.32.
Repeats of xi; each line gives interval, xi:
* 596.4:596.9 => 7.08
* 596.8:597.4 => 7.43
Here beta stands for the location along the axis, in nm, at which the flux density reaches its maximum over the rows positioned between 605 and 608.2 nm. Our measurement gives 608.108 nm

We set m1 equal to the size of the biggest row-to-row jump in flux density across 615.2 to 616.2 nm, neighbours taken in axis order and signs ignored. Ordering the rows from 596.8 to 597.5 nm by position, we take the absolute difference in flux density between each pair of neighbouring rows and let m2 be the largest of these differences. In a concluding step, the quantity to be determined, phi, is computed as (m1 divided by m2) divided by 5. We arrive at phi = 0.04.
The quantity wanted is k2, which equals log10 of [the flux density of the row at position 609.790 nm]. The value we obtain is 0.78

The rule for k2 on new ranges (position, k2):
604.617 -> 0.91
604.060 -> 0.88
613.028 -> 0.82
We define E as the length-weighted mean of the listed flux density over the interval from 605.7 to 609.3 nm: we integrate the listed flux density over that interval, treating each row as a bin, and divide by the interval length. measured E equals 7.75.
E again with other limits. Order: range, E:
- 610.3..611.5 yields 7.10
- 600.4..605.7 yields 7.67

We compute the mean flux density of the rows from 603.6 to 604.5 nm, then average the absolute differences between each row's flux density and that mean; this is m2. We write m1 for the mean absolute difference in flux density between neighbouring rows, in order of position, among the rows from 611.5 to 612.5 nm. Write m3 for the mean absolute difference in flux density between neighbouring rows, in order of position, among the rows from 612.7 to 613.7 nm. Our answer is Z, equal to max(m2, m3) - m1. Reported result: 0.21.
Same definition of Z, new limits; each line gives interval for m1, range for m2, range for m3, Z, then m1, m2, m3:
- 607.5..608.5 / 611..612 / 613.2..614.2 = 0.09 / 0.18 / 0.21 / 0.27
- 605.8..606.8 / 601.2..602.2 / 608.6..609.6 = 0.14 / 0.16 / 0.24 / 0.30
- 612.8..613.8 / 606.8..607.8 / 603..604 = 0.17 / 0.24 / 0.41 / 0.18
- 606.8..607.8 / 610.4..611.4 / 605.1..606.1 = -0.08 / 0.33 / 0.25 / 0.10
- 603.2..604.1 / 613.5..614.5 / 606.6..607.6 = 0.15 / 0.21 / 0.36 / 0.33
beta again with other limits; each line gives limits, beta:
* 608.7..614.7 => 608.808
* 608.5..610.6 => 608.528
